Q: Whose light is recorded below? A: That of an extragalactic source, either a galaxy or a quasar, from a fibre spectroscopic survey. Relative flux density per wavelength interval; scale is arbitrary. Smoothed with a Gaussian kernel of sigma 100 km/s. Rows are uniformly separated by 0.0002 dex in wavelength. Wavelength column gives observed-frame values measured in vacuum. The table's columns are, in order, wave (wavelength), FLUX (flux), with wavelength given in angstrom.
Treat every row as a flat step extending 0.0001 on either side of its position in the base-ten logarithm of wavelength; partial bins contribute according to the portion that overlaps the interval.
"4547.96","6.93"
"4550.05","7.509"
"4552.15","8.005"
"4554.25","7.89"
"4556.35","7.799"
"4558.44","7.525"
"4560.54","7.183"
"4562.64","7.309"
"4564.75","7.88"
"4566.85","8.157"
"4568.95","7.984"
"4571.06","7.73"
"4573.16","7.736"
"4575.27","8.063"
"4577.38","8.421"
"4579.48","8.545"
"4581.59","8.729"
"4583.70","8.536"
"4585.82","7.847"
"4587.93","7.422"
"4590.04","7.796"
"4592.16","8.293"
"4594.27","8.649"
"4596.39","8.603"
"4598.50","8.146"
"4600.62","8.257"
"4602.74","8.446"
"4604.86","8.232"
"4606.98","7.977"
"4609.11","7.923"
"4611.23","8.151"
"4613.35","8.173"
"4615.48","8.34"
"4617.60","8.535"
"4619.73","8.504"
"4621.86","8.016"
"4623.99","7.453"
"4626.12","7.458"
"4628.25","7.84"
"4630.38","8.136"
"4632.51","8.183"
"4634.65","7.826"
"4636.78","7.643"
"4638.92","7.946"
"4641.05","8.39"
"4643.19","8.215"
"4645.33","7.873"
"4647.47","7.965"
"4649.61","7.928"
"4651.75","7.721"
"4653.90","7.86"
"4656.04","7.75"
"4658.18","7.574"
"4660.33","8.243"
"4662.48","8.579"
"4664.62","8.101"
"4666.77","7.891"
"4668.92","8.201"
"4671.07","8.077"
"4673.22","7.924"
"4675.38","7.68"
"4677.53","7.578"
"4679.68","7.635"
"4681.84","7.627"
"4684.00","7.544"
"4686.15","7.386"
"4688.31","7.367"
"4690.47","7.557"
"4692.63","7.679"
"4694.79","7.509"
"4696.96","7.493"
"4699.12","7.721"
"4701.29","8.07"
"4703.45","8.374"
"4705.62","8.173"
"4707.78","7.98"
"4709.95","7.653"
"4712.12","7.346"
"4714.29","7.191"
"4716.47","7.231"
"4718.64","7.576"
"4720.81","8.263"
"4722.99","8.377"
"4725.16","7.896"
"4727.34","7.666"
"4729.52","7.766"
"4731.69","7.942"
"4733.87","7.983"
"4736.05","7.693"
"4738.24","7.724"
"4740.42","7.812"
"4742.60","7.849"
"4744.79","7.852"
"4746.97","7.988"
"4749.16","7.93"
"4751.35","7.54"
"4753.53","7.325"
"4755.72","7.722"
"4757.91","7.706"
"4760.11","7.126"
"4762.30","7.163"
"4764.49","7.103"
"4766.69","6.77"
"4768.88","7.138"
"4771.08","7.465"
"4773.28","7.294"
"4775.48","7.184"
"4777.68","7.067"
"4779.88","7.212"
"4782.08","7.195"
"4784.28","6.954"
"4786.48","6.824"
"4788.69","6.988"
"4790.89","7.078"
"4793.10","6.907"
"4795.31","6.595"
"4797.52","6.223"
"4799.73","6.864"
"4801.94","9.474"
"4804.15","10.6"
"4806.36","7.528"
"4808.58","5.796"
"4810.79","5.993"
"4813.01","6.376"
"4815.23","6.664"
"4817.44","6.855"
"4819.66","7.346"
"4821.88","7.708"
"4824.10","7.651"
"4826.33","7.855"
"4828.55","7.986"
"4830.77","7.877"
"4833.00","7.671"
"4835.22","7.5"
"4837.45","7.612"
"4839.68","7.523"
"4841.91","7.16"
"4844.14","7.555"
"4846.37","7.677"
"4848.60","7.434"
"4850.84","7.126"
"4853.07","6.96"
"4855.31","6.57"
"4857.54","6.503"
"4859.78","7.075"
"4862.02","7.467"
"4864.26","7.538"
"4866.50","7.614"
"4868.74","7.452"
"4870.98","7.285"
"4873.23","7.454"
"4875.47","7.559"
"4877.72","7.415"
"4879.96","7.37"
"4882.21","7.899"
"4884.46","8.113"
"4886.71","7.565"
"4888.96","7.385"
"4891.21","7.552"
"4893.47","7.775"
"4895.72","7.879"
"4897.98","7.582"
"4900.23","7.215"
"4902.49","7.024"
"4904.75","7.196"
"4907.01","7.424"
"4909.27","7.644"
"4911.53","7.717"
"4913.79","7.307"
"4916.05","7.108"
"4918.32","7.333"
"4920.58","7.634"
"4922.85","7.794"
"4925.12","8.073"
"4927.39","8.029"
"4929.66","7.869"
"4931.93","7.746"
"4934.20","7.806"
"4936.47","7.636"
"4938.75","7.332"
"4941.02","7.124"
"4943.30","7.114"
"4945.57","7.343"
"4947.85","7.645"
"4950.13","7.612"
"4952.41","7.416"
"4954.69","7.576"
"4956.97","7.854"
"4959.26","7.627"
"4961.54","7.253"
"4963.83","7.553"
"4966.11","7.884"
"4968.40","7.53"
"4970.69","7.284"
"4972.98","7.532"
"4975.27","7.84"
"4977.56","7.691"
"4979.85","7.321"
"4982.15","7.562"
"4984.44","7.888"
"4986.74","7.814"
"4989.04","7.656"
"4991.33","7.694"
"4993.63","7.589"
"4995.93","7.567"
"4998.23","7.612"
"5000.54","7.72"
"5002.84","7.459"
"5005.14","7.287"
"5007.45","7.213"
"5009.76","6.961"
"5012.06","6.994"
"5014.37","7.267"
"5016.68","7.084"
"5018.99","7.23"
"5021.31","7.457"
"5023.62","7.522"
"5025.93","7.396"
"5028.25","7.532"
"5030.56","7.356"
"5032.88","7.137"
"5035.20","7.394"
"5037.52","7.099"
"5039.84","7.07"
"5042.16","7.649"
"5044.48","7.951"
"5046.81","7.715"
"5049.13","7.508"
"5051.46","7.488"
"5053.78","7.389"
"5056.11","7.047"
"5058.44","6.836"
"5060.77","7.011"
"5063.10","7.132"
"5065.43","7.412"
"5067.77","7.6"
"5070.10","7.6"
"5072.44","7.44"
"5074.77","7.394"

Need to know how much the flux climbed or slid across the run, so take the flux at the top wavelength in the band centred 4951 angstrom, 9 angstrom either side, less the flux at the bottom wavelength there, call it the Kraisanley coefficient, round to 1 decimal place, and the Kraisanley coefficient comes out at 0.5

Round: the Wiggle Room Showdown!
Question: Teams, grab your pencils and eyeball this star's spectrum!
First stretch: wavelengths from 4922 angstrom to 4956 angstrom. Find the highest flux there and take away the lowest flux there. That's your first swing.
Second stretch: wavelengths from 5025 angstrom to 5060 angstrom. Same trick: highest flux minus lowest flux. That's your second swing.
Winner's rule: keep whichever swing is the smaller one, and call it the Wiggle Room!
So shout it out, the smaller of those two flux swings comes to 1.0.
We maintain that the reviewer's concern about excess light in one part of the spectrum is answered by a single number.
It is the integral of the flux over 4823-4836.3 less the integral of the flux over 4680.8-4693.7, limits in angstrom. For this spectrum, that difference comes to 6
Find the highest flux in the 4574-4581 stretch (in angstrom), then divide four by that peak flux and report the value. 0.47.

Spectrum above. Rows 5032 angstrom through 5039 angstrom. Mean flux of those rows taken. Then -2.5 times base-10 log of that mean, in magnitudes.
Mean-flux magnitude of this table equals -2.14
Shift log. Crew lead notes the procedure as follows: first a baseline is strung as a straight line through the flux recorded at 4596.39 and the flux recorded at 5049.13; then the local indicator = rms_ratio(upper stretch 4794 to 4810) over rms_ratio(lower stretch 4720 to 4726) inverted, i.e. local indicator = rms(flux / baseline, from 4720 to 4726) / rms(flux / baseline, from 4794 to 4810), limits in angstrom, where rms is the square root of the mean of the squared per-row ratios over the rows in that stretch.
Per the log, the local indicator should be 1.03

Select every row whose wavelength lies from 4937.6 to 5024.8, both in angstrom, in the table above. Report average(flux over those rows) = 7.48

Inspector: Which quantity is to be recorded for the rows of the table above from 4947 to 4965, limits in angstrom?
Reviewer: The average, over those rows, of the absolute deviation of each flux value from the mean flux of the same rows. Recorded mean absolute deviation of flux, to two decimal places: 0.12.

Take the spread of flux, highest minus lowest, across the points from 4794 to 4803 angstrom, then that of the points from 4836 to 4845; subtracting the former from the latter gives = -2.8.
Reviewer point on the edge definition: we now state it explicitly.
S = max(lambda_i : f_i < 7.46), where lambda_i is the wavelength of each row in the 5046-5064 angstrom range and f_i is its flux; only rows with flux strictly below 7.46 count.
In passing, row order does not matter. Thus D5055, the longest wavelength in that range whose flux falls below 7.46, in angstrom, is 5063.10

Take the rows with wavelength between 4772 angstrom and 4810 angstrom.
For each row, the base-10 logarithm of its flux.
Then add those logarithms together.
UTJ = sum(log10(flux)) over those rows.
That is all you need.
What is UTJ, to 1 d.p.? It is 14.6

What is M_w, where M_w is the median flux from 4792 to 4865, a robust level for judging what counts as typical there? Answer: 7.4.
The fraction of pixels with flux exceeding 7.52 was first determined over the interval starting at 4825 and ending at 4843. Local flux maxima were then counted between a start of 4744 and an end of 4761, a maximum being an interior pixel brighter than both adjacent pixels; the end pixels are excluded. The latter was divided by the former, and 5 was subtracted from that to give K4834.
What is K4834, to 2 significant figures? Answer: -2.3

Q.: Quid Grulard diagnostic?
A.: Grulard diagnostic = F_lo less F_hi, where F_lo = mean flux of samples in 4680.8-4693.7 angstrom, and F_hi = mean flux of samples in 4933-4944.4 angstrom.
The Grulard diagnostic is 0.1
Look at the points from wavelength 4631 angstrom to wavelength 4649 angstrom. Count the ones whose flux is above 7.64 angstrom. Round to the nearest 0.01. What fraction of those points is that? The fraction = 1.00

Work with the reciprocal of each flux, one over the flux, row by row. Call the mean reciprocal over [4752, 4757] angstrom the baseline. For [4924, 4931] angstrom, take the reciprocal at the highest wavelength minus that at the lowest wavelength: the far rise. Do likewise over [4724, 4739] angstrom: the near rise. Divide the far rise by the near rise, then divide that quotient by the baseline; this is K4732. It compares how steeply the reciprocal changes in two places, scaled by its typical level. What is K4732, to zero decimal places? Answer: 9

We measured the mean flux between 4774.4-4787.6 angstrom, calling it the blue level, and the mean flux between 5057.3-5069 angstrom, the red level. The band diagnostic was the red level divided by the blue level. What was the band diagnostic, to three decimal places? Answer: 1.018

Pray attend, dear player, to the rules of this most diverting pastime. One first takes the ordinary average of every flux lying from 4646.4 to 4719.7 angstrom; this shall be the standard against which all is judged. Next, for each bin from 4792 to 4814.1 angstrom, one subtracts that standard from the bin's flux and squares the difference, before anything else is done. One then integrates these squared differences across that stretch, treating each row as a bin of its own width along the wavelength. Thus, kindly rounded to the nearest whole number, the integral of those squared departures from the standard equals 56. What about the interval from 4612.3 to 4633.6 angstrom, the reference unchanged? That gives 5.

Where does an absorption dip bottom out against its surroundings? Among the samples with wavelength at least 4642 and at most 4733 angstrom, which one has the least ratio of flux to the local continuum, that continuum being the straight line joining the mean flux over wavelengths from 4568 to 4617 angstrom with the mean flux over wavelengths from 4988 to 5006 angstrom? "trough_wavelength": 4714.29 angstrom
